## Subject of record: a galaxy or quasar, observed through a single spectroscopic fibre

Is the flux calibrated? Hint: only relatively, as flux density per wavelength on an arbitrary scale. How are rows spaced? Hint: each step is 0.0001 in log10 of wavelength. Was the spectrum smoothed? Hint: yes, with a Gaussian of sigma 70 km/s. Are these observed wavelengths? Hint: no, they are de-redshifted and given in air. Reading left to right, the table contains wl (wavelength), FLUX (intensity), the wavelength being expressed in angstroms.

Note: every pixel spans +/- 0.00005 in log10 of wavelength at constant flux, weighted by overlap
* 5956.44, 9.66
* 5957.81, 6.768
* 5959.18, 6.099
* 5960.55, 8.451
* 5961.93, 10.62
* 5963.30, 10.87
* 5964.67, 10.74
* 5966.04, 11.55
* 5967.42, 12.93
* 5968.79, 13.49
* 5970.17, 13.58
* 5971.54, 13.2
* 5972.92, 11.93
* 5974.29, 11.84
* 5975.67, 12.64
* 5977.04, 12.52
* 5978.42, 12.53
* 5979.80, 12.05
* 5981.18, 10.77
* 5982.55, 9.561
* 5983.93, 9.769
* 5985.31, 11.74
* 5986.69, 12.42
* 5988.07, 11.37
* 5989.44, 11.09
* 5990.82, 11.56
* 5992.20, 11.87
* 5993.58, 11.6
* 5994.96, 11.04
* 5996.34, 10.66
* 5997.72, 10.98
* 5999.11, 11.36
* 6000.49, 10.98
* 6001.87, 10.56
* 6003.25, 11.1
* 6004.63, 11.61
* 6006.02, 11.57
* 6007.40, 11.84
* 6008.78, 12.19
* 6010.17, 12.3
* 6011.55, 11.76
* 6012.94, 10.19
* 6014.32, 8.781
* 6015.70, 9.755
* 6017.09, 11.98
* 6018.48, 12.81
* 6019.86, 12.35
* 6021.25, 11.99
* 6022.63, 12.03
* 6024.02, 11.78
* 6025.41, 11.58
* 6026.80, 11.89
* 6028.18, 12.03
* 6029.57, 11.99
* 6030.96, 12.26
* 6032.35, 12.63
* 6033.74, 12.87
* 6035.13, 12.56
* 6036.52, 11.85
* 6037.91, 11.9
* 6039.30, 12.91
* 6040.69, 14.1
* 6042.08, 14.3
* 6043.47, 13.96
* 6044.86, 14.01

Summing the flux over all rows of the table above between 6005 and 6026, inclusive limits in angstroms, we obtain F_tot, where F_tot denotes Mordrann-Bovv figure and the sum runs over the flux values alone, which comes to 173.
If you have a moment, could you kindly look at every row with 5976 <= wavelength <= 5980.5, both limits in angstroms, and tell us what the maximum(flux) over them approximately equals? 12.53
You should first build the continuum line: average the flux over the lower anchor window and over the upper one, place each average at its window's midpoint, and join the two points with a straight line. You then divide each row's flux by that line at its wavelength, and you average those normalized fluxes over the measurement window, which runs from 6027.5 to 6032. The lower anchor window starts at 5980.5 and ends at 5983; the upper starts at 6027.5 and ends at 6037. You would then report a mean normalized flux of 0.99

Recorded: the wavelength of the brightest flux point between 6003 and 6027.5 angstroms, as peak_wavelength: 6018.48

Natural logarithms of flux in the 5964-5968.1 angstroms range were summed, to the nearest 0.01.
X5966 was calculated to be 7.38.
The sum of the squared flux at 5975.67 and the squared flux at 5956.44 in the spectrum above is 253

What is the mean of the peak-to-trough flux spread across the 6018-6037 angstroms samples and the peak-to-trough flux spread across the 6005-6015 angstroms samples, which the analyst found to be 2.4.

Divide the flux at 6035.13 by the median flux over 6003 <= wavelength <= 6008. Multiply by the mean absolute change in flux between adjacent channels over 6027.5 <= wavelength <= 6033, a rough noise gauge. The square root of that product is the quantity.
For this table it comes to 0.5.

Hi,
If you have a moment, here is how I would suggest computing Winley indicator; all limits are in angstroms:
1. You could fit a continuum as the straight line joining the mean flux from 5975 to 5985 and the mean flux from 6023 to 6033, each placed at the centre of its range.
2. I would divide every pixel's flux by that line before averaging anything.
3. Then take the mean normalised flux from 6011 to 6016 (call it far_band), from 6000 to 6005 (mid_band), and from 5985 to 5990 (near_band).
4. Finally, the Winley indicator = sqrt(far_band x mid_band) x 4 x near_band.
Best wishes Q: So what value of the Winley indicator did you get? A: 3.65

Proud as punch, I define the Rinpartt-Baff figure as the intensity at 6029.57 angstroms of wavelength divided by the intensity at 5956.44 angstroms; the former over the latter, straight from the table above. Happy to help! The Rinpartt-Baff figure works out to 1.2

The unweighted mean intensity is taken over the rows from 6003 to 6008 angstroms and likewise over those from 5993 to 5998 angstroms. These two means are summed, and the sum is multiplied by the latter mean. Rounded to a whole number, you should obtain 250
